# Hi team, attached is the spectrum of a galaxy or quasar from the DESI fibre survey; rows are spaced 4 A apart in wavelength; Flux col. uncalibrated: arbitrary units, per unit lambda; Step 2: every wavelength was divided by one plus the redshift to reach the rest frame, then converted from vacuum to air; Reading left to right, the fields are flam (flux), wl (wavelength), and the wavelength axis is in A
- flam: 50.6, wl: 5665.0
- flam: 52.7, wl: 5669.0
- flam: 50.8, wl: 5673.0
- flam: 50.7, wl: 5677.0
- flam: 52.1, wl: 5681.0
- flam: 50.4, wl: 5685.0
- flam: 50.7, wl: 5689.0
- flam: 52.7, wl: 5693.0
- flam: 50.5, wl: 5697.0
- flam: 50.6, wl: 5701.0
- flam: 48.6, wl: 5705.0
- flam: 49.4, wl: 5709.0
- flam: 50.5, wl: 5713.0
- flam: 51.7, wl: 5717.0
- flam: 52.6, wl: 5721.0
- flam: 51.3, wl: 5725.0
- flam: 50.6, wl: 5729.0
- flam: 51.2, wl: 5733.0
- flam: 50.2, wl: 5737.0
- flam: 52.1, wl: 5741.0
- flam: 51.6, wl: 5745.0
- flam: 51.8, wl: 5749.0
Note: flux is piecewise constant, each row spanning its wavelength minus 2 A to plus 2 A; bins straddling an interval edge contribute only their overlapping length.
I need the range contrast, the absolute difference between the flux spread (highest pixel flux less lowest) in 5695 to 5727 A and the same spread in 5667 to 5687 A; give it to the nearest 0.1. 1.7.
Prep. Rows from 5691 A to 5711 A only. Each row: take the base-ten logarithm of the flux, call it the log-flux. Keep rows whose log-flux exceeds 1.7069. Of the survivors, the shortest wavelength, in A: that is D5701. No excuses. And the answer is 5693.0 A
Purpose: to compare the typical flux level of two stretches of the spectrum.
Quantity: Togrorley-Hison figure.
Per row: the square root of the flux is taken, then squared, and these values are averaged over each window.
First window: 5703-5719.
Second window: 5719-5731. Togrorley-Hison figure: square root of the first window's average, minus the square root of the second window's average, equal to -0.10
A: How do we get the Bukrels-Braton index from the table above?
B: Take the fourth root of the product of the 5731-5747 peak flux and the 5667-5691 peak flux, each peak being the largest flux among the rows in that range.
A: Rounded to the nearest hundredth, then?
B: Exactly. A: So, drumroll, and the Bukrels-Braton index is 7.24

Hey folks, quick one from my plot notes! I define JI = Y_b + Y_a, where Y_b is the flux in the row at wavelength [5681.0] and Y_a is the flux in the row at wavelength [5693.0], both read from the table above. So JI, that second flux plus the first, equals 105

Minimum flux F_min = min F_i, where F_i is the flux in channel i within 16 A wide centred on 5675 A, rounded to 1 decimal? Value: 50.7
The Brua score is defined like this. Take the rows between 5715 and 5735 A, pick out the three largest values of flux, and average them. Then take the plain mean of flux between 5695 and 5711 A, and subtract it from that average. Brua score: 2.1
